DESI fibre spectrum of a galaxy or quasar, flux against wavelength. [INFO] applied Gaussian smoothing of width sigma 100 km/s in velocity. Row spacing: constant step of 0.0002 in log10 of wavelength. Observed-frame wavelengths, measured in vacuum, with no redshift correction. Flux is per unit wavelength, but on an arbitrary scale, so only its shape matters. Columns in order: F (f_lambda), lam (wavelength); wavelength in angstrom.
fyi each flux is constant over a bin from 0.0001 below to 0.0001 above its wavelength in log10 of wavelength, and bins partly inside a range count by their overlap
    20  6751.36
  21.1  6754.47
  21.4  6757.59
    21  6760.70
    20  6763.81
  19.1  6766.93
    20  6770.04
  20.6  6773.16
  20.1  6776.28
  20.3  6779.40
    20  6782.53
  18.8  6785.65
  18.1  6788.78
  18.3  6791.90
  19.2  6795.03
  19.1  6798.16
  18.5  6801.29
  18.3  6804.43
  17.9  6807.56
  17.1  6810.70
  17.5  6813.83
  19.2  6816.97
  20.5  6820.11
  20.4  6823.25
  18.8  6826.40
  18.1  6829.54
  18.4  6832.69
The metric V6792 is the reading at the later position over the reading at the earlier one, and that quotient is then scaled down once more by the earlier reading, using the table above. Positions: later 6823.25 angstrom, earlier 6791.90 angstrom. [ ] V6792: 0.061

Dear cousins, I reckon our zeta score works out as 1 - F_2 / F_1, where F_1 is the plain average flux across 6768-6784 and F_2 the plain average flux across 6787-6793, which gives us 0.10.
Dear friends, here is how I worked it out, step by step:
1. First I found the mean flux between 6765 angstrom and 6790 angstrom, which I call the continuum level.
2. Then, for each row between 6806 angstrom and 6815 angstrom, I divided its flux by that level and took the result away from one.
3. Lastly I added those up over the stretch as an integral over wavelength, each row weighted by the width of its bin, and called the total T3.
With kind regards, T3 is 1.0 angstrom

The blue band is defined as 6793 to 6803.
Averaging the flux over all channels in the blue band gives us 18.9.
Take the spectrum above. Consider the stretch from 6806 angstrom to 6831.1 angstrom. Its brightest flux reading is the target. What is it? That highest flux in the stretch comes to 20.5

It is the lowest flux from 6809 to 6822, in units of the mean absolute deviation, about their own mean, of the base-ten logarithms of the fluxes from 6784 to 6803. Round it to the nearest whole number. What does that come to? 2004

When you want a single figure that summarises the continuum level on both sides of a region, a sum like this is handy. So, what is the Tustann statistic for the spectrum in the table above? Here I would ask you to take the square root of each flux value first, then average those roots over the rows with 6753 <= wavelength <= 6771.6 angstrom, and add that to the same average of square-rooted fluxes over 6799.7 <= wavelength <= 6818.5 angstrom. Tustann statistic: 8.77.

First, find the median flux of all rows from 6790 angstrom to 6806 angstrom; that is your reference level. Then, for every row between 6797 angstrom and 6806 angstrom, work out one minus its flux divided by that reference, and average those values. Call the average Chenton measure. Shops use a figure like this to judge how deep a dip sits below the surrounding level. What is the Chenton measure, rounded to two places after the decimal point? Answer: -0.01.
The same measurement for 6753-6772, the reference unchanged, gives -0.10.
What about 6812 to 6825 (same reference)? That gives -0.05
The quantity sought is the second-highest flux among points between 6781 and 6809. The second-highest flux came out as 19.2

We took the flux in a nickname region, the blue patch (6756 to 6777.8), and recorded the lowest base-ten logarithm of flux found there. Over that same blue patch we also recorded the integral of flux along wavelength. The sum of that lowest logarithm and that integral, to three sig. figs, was 444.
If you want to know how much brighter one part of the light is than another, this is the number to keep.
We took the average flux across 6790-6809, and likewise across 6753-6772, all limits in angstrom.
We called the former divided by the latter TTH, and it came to 0.908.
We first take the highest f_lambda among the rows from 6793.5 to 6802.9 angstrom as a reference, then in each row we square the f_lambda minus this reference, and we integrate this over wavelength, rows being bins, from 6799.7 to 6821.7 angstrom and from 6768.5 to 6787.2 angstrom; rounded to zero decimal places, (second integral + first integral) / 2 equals 27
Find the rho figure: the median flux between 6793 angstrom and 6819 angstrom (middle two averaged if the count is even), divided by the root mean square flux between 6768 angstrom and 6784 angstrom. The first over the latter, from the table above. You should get 0.91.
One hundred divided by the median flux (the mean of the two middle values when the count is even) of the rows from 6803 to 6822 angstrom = 5.52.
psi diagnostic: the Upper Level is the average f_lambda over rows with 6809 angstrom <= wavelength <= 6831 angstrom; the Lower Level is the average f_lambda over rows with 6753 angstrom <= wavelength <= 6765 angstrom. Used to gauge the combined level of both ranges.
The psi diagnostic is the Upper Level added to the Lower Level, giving 39.7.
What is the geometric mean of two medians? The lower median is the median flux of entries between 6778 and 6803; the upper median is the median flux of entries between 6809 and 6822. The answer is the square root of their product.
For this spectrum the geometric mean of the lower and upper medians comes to 18.6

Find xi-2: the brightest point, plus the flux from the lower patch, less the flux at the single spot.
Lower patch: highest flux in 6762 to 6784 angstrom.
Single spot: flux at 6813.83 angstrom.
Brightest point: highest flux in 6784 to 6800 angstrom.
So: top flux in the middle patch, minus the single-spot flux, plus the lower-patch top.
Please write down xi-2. 22.3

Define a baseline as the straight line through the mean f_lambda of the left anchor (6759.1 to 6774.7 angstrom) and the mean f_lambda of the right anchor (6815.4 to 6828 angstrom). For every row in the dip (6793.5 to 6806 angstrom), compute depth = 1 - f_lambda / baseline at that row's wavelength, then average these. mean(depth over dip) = 0.056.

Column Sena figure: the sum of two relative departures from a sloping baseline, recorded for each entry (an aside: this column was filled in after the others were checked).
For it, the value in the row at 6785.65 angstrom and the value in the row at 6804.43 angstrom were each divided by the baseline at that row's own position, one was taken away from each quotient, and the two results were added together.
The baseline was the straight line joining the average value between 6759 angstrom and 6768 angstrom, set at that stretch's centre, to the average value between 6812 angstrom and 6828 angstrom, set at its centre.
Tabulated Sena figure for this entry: -0.11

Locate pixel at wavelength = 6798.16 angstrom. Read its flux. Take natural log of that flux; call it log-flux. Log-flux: 2.95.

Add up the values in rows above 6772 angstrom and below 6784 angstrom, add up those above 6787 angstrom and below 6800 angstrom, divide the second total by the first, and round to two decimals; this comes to 0.92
